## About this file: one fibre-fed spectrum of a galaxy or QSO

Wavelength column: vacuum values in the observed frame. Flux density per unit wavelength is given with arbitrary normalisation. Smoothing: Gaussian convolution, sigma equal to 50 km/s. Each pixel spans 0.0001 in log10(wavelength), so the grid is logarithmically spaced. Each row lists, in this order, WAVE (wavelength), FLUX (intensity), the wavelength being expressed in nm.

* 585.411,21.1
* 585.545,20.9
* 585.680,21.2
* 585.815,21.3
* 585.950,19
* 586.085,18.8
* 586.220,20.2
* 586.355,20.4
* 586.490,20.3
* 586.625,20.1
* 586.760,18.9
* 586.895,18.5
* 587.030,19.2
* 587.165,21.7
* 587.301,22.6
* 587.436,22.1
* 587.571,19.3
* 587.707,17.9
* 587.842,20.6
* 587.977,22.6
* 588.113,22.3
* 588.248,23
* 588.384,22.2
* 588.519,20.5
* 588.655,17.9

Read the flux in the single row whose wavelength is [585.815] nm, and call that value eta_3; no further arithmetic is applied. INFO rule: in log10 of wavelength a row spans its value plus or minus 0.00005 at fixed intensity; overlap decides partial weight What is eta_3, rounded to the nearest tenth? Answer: 21.3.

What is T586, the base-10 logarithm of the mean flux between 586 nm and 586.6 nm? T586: 1.30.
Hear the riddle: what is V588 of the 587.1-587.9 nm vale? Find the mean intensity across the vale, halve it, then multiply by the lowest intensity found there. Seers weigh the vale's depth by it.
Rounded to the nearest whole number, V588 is 185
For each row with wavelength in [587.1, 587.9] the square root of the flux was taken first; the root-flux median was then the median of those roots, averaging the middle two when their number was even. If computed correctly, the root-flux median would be 4.60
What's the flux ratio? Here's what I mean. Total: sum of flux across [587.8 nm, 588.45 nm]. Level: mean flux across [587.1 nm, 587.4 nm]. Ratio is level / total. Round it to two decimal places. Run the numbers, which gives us 0.20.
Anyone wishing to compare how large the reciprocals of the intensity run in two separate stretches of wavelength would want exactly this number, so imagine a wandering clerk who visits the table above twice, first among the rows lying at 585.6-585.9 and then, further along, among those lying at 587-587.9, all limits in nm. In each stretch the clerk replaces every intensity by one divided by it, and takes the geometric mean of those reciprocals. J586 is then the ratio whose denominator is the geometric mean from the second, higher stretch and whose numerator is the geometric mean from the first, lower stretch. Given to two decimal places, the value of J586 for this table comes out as 0.96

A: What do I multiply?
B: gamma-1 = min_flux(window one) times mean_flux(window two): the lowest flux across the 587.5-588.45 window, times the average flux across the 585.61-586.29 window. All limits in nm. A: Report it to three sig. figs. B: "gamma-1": 360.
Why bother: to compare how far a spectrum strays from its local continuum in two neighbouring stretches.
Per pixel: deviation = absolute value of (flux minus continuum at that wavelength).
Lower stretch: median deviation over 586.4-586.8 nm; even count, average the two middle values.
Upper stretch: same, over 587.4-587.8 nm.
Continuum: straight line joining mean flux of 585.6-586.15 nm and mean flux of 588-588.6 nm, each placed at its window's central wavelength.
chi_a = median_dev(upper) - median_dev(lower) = 1.5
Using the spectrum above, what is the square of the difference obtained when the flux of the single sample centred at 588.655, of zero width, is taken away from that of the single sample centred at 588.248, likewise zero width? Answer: 26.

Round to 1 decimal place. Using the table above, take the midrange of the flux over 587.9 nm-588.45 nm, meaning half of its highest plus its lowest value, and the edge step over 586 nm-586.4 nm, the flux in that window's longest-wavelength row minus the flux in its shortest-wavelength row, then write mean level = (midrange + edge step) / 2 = 12.1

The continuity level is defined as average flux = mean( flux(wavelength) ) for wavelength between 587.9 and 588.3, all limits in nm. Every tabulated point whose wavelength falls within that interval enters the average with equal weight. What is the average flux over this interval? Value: 22.6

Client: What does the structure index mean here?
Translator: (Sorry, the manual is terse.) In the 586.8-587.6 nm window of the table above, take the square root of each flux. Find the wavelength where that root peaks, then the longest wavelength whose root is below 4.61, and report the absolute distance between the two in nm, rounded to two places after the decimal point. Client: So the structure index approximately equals 0.27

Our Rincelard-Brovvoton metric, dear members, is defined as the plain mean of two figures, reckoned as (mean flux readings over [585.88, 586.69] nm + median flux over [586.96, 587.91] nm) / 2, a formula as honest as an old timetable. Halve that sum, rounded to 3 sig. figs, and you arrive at 20.2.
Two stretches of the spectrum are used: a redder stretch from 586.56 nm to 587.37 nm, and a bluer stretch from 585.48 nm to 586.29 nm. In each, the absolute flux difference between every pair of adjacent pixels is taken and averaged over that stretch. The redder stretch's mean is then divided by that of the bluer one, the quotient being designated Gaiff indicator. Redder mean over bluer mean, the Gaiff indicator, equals 1.3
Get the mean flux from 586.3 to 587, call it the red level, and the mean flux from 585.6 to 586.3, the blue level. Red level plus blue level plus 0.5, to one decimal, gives 40.2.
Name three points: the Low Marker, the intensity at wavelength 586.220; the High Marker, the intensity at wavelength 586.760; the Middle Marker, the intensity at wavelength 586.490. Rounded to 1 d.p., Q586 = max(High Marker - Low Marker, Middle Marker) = 20.3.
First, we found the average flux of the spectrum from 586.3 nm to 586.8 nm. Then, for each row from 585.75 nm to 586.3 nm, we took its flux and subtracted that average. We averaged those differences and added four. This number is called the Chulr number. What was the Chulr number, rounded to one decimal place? 3.9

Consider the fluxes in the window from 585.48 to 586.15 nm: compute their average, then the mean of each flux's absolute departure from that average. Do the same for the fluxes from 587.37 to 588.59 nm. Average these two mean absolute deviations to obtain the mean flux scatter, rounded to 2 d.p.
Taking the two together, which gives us 1.24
